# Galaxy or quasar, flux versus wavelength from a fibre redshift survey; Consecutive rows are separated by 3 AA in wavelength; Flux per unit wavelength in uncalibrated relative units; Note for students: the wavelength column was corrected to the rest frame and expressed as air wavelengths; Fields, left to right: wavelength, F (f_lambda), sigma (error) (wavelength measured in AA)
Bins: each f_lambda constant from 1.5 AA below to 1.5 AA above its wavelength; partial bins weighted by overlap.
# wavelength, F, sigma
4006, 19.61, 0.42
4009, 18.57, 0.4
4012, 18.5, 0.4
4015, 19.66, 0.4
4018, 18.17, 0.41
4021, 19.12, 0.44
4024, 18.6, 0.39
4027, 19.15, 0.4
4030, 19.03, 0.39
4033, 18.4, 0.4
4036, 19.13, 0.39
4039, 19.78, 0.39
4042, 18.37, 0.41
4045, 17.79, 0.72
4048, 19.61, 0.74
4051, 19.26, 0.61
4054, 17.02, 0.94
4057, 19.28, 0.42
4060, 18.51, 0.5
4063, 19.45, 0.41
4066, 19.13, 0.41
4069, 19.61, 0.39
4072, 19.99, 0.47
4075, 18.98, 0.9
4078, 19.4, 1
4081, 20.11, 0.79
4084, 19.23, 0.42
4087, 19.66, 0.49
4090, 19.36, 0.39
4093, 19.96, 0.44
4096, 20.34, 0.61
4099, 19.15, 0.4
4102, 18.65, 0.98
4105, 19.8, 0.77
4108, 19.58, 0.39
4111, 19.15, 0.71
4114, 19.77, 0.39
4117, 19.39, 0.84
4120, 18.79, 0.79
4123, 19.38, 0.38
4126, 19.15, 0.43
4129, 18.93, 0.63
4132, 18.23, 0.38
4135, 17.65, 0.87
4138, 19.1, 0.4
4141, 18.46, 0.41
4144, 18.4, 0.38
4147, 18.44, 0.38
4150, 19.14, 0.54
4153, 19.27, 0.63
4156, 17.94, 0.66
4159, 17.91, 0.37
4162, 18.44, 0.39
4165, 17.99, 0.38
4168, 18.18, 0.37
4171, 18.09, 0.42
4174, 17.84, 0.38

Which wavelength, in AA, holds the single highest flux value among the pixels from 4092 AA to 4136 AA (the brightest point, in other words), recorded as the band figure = 4096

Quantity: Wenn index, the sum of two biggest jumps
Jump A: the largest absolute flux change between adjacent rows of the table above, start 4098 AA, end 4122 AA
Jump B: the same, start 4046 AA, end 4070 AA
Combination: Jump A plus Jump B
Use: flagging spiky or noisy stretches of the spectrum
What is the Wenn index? 3.4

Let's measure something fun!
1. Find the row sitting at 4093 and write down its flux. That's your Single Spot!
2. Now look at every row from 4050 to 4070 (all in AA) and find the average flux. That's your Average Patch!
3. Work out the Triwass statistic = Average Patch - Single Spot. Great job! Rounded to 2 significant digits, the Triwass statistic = -1.1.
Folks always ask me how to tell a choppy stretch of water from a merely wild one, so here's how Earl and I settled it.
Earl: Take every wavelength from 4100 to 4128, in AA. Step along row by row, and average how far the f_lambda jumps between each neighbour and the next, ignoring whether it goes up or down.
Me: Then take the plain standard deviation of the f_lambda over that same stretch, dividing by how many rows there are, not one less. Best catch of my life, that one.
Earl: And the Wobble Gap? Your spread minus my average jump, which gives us -0.15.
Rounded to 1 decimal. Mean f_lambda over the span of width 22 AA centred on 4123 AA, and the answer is 19.1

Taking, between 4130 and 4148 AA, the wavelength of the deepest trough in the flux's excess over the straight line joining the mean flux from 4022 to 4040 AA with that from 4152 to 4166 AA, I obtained 4135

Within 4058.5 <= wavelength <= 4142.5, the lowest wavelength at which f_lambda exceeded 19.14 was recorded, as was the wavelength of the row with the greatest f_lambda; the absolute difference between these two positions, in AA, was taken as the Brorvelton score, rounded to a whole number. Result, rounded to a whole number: 33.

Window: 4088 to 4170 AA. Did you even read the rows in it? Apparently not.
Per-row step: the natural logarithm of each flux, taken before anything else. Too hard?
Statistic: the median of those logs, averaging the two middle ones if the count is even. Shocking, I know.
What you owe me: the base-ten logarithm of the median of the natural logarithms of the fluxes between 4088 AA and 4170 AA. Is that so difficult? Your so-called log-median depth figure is 0.4698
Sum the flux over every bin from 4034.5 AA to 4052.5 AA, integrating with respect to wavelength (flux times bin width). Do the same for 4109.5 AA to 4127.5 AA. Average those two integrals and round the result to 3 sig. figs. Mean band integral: 344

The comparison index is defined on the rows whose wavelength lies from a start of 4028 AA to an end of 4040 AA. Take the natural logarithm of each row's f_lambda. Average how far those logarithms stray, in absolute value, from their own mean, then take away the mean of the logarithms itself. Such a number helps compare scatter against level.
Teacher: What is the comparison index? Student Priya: -2.93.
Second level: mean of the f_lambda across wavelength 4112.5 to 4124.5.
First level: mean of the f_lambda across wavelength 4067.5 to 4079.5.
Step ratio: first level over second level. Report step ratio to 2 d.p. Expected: 1.01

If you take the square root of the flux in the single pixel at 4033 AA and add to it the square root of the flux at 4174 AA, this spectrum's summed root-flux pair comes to 8.51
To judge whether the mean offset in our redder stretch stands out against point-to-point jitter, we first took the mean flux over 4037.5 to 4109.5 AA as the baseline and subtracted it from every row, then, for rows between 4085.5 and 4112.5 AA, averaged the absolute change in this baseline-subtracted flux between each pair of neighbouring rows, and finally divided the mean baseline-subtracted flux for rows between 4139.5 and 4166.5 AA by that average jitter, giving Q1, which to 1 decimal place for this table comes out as -1.4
